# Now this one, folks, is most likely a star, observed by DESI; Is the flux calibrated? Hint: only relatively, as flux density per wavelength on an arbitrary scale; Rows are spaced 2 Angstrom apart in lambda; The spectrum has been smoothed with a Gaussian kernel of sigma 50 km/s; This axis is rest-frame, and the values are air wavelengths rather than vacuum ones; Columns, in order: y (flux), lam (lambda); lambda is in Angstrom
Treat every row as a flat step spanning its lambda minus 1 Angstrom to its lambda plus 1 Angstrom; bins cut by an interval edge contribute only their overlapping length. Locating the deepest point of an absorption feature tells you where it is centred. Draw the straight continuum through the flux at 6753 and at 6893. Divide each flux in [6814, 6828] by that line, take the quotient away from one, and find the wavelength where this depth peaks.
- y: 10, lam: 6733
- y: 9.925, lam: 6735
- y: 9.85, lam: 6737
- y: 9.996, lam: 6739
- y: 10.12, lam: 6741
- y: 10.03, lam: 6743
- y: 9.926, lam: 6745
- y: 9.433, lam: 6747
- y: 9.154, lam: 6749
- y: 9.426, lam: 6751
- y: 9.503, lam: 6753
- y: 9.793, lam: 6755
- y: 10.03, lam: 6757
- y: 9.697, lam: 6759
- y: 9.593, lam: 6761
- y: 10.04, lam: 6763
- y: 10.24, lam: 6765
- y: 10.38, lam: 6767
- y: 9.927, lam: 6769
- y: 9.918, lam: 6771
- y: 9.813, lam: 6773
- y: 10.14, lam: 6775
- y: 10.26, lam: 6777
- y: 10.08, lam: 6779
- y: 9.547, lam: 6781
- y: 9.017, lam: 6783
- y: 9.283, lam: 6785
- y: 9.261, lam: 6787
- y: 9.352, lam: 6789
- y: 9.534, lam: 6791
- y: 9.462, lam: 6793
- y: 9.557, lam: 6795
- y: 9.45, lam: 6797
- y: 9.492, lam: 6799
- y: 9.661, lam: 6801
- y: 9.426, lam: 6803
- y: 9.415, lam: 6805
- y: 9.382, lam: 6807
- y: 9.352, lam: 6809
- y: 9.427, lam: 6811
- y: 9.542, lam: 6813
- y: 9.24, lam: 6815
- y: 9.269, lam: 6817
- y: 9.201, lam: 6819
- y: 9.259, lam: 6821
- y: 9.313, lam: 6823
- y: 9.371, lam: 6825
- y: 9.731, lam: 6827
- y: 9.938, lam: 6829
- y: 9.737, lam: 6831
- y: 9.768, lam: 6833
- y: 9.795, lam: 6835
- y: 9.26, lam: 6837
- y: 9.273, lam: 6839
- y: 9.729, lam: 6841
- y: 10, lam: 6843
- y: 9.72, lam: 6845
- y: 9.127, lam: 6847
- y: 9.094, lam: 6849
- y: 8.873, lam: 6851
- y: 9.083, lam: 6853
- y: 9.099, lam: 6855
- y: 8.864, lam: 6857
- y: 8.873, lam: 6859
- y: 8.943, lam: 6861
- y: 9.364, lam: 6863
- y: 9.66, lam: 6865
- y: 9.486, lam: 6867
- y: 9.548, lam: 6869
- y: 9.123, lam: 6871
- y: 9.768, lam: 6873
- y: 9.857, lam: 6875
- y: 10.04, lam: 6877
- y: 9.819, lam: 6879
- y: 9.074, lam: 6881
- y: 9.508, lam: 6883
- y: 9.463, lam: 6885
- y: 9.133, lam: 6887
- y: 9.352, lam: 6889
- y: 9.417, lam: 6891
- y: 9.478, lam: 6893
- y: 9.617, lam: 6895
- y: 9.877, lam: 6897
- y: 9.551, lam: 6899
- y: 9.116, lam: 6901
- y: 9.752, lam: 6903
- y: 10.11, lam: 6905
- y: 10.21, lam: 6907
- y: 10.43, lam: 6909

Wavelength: 6819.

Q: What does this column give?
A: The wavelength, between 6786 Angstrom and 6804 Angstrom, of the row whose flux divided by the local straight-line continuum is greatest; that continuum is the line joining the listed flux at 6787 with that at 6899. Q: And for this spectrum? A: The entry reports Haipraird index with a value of 6801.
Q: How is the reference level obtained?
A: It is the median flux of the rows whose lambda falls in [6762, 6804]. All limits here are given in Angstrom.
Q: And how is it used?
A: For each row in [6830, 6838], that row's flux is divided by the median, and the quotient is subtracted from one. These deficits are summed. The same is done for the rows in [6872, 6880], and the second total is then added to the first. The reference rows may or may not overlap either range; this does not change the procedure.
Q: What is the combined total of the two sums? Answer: -0.17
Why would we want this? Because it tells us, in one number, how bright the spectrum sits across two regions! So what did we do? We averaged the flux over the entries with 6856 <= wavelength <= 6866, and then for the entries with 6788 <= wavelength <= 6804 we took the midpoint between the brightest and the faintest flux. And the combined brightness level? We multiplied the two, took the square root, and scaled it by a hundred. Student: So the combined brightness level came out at 932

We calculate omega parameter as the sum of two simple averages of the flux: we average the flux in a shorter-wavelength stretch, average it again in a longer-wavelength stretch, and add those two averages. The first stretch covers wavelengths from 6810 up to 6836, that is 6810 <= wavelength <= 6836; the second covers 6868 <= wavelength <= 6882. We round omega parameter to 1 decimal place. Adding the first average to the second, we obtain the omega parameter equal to 19.1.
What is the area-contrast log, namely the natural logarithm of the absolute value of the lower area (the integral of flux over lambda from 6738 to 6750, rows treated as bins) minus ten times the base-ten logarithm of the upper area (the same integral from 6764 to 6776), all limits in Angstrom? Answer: 4.57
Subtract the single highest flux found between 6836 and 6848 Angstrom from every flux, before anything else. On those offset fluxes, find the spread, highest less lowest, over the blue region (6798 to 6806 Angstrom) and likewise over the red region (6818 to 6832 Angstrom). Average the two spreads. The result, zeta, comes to 0.49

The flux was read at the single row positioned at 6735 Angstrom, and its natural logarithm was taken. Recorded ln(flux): 2.30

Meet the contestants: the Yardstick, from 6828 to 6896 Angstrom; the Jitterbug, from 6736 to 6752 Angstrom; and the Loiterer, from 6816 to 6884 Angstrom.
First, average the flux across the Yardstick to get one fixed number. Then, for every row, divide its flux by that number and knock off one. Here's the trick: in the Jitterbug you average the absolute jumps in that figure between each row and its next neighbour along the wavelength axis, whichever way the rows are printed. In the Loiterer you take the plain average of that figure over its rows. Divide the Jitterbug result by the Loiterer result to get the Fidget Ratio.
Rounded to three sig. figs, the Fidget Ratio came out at -23.2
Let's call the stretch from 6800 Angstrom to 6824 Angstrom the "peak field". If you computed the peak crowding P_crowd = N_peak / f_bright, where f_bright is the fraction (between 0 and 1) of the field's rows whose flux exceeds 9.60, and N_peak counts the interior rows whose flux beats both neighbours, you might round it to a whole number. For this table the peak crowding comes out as 24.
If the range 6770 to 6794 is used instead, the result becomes 7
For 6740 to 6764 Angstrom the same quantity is 2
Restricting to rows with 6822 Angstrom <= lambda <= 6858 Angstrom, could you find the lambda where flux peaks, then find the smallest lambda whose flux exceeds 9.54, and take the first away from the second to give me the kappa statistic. -16 Angstrom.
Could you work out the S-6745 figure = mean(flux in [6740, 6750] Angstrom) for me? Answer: 9.73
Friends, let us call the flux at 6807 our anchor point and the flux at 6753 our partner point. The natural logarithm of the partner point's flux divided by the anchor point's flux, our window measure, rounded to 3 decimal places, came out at 0.013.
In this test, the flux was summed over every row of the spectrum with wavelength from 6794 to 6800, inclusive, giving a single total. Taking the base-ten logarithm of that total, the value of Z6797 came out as 1.5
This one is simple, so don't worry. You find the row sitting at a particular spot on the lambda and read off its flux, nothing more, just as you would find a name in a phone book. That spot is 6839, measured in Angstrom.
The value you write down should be 9.273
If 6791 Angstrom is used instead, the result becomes 9.534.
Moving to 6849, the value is 9.094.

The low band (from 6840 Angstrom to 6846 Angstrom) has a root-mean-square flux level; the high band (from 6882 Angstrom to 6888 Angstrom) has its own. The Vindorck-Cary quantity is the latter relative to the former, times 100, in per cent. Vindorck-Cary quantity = 95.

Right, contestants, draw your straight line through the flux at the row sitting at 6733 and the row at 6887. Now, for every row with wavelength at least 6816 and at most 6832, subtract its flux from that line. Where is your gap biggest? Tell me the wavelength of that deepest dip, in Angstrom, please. 6819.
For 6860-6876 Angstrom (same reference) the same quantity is 6861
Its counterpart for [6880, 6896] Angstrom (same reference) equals 6881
